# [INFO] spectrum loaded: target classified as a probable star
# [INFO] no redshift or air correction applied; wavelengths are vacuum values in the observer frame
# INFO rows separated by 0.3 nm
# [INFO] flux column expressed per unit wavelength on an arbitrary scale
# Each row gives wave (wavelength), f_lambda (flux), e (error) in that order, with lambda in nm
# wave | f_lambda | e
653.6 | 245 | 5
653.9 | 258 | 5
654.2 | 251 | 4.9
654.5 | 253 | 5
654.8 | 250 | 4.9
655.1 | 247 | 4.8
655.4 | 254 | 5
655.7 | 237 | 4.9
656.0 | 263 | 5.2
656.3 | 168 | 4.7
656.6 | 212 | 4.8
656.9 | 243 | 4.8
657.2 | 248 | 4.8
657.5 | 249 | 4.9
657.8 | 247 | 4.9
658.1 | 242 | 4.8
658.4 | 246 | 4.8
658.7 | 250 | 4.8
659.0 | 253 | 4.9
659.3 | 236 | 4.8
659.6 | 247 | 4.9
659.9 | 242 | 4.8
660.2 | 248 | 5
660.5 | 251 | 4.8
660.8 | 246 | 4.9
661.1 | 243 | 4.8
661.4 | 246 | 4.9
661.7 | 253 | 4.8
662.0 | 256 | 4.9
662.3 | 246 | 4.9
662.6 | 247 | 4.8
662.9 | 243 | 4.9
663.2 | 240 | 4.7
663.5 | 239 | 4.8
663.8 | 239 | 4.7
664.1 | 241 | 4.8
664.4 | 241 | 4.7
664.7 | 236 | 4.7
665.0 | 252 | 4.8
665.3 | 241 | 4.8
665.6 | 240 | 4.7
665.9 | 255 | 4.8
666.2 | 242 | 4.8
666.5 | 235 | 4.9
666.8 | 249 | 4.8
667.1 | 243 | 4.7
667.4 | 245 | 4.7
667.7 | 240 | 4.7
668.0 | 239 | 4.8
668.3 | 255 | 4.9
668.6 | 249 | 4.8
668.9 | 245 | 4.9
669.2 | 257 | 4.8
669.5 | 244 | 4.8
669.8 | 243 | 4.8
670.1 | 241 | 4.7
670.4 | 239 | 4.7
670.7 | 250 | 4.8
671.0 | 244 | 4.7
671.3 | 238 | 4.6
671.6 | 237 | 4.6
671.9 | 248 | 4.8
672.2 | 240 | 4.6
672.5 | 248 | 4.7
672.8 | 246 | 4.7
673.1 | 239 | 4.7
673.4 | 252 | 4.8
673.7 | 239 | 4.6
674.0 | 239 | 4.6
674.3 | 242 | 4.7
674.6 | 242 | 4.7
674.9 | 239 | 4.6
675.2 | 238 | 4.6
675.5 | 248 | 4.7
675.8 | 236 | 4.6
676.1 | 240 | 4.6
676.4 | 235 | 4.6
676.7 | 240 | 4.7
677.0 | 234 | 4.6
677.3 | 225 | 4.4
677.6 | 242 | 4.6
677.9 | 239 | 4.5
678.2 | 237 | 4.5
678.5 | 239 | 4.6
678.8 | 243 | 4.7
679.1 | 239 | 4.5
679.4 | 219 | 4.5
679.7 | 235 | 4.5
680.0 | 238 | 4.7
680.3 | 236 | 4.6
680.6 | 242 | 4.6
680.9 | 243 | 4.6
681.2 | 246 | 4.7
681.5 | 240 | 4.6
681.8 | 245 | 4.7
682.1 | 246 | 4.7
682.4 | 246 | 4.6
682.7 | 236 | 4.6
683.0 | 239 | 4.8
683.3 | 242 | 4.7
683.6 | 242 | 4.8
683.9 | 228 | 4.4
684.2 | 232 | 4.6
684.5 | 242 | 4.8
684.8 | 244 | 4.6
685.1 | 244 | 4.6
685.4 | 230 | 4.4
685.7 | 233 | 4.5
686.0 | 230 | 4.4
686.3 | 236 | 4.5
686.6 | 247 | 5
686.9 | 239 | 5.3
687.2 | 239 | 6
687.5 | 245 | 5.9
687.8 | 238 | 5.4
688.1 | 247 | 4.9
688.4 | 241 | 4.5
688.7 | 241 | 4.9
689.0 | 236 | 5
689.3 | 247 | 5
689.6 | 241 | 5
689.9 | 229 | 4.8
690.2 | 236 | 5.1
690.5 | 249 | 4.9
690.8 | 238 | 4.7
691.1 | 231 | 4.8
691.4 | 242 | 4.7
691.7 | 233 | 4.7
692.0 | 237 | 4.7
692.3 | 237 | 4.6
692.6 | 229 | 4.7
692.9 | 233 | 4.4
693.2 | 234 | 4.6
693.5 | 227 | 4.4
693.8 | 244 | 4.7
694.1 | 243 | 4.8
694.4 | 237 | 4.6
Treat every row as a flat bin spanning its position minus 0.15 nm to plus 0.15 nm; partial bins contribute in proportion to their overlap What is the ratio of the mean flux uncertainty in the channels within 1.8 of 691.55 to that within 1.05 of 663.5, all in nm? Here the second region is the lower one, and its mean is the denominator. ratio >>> 0.99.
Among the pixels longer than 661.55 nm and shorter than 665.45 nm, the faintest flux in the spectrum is 236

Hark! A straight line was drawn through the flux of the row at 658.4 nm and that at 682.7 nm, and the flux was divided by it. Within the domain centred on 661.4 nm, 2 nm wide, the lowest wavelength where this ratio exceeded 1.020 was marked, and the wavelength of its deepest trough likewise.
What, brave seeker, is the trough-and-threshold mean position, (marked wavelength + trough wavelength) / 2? 660.80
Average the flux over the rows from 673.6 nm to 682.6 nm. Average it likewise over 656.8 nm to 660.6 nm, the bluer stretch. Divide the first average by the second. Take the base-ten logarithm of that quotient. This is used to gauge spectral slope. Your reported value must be -0.013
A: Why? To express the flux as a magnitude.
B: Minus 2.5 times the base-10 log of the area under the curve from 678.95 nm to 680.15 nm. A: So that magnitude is -6.12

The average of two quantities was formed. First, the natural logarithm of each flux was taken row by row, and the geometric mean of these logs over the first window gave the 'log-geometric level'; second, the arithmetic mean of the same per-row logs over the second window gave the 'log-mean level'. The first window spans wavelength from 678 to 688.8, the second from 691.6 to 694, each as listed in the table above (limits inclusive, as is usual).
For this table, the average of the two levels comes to 5.47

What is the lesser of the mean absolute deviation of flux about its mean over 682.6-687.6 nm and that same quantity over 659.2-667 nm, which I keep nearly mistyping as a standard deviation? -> 4.9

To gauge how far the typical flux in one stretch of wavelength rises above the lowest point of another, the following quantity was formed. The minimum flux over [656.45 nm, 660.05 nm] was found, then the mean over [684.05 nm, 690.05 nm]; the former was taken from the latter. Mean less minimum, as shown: 27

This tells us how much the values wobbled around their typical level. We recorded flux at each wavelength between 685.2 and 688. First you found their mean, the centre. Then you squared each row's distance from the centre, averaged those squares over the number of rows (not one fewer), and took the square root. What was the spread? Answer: 5.6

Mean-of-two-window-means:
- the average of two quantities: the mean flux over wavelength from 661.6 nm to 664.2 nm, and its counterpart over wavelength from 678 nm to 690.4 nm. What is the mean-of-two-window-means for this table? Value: 242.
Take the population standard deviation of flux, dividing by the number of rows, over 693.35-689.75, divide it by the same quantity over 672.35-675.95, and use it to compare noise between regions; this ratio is 1.14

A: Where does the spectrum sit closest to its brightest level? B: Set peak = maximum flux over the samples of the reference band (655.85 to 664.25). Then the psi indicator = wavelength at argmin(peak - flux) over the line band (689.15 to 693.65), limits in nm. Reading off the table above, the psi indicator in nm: 690.5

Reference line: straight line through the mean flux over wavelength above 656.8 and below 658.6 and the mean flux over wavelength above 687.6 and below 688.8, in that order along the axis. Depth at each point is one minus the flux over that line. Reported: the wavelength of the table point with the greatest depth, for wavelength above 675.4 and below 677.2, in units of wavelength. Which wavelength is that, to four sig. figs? 677.0 nm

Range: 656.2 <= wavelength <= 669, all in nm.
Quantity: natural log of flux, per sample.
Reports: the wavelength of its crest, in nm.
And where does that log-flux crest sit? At 662.0 nm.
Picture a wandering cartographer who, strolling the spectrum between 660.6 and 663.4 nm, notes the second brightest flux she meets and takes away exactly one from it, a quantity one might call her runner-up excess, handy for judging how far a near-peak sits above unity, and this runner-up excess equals 252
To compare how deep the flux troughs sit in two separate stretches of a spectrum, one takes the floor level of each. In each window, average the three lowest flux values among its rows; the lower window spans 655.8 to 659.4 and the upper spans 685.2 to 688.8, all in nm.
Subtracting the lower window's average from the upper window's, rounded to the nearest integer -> 26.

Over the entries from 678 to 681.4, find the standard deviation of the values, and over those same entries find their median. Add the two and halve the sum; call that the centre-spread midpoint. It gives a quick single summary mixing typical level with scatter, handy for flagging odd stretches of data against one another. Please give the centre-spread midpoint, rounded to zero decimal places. 123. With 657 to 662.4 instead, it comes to 126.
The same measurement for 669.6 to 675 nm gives 123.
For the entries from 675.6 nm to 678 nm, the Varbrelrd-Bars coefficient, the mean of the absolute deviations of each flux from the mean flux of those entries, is 3.9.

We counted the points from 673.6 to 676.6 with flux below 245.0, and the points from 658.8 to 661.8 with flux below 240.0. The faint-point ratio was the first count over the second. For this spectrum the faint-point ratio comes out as 9.0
